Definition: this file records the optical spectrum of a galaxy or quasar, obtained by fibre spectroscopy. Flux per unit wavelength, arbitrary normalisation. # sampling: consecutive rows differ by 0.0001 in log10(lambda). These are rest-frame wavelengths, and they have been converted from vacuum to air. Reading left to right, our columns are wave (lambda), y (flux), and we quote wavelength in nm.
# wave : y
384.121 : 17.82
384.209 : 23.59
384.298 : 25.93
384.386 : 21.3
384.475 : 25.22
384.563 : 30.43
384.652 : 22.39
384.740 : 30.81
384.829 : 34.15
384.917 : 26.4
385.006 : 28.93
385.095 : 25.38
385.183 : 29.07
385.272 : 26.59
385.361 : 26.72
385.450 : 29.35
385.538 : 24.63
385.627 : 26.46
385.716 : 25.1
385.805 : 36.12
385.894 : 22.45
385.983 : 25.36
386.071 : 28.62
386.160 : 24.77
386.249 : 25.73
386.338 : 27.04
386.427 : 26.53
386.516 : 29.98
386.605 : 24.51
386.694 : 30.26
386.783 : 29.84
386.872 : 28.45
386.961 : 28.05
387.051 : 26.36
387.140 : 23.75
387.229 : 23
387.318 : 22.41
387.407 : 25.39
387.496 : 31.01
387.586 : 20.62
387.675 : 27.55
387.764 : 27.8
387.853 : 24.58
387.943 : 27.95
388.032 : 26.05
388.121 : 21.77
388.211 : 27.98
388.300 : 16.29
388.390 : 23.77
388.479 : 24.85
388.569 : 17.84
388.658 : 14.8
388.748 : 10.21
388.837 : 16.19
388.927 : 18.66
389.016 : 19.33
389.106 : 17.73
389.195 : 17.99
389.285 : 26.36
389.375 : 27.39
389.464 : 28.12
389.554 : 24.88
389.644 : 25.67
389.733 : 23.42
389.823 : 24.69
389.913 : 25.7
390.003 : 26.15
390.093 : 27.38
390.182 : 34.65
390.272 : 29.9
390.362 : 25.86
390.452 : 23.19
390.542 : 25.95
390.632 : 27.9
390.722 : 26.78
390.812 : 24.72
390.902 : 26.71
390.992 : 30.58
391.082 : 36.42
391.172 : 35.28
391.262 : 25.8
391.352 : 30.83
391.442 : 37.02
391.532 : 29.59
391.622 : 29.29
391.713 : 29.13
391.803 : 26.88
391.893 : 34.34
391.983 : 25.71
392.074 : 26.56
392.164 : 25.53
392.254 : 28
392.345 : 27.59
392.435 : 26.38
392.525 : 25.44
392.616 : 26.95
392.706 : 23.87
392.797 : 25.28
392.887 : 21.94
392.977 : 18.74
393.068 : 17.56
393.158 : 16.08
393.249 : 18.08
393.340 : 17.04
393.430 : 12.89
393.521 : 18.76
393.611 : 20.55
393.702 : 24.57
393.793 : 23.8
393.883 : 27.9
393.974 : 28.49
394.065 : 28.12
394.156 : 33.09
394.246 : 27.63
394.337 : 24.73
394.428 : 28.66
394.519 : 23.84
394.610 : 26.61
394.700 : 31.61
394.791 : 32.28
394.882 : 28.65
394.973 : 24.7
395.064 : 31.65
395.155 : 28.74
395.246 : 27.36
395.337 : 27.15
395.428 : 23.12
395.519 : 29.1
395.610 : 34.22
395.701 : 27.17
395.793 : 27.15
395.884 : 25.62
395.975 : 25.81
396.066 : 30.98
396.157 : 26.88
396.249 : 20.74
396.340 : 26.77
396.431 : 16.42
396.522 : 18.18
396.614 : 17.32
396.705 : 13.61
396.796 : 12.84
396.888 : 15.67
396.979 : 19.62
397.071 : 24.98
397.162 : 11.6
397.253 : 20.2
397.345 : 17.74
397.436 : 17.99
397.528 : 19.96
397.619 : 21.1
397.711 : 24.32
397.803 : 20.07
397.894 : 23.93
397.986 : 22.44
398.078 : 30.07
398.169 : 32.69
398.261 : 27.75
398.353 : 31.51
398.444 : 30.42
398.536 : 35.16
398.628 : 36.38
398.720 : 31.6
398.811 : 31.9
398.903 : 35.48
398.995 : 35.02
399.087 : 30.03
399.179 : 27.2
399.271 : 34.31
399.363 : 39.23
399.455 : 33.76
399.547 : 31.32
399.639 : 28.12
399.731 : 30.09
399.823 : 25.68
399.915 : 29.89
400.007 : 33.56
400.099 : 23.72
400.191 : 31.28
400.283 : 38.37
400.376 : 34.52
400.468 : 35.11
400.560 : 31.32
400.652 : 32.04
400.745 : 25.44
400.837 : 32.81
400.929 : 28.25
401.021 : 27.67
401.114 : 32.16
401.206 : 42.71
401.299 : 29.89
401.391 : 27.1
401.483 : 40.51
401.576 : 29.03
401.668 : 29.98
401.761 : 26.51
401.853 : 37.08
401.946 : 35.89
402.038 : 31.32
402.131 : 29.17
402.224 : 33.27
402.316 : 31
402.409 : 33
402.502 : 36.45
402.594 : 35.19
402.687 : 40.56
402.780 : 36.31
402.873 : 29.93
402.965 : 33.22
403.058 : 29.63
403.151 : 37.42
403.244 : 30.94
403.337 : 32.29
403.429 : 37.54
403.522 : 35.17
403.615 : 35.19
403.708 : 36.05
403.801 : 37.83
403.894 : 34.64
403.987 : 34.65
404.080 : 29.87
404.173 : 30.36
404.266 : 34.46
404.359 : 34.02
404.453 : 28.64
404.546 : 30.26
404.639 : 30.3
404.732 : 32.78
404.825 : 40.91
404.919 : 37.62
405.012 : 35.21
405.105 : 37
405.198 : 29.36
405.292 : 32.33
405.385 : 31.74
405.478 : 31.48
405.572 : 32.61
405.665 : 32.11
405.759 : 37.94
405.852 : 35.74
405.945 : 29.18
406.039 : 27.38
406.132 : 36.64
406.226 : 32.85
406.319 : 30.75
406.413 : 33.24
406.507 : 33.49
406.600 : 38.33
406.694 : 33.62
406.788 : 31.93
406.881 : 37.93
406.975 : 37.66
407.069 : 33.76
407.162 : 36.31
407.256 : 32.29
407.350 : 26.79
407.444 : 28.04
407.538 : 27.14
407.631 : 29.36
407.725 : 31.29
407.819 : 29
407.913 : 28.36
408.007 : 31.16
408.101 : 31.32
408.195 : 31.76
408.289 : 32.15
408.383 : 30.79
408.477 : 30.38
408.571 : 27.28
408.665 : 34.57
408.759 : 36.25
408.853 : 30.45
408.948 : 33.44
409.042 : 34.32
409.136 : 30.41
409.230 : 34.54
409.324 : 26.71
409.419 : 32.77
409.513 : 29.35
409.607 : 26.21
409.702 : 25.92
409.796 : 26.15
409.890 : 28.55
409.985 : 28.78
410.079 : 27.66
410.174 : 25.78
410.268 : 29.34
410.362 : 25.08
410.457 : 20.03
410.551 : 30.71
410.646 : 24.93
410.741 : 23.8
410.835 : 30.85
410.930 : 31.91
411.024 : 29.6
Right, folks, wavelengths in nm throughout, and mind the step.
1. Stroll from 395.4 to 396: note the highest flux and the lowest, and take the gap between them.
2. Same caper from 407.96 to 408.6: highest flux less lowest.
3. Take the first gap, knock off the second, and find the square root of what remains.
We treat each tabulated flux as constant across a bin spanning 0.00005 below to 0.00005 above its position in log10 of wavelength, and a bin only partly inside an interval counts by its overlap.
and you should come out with 2.50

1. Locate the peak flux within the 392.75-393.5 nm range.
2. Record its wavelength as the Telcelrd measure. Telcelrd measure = 392.797 nm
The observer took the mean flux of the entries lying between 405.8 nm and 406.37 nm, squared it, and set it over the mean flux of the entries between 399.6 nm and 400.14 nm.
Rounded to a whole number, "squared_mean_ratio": 36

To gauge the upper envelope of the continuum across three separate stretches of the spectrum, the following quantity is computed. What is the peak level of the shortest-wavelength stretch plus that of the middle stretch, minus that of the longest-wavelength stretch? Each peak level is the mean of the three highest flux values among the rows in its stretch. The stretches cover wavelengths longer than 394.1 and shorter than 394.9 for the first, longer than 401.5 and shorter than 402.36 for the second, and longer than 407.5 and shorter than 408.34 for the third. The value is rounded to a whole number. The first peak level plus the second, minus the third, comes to 36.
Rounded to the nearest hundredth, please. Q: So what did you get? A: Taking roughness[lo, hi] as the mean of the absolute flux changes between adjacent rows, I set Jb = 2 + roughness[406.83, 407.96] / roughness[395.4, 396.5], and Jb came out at 2.49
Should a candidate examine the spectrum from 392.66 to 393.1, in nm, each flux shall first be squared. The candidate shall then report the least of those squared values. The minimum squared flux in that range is 308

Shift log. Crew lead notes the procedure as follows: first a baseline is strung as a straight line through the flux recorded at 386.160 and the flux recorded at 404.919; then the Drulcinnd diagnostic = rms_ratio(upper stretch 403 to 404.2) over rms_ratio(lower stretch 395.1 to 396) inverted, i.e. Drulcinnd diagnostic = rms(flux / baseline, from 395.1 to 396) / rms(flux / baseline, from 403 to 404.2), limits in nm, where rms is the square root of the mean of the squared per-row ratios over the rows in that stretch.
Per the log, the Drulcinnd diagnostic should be 0.96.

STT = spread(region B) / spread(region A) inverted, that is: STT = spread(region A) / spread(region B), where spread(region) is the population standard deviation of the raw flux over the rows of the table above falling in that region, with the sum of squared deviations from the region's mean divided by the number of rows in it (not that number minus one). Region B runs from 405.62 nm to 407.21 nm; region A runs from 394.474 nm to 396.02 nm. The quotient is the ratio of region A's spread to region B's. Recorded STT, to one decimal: 1.0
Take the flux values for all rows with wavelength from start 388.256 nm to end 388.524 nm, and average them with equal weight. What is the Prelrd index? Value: 21.6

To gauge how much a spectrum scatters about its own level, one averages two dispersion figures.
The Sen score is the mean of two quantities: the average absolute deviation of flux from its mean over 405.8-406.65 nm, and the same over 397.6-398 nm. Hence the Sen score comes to 2.06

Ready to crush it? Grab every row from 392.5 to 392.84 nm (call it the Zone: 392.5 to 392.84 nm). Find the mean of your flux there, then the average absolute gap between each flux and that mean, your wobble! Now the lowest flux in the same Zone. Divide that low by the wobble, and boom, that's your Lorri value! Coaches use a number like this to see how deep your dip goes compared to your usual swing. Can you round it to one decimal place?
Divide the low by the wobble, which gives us 29.5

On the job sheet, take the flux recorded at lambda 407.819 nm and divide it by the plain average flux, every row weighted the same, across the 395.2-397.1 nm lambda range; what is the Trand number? 1.24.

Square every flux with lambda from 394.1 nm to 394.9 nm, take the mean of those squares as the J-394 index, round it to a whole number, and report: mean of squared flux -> 826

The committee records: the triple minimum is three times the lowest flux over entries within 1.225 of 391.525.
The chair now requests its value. 69.6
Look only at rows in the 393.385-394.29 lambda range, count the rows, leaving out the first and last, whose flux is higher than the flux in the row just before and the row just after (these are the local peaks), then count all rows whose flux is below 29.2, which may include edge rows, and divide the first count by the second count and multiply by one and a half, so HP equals 0.5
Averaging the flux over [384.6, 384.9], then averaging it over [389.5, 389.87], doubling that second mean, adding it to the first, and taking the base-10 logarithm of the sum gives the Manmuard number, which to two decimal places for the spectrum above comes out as 1.89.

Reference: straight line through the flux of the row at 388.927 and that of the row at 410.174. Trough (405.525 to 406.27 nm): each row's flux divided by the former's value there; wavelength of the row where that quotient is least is 406.039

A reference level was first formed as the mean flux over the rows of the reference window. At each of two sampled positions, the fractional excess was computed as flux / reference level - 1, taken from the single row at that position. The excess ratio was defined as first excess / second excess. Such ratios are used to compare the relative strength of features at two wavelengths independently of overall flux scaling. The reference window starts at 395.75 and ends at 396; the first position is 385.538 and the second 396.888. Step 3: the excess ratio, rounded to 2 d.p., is 0.15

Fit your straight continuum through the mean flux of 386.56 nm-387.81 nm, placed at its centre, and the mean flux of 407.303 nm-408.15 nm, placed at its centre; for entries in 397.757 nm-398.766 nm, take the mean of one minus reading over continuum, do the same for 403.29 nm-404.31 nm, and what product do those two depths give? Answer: 0.010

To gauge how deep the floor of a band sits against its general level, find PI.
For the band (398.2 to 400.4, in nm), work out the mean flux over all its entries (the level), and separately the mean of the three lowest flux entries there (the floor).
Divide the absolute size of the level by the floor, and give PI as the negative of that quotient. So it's -1.25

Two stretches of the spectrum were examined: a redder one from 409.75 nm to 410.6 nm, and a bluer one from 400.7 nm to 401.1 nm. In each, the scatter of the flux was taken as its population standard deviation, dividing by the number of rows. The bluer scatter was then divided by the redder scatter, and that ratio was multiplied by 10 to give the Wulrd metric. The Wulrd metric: 9.0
